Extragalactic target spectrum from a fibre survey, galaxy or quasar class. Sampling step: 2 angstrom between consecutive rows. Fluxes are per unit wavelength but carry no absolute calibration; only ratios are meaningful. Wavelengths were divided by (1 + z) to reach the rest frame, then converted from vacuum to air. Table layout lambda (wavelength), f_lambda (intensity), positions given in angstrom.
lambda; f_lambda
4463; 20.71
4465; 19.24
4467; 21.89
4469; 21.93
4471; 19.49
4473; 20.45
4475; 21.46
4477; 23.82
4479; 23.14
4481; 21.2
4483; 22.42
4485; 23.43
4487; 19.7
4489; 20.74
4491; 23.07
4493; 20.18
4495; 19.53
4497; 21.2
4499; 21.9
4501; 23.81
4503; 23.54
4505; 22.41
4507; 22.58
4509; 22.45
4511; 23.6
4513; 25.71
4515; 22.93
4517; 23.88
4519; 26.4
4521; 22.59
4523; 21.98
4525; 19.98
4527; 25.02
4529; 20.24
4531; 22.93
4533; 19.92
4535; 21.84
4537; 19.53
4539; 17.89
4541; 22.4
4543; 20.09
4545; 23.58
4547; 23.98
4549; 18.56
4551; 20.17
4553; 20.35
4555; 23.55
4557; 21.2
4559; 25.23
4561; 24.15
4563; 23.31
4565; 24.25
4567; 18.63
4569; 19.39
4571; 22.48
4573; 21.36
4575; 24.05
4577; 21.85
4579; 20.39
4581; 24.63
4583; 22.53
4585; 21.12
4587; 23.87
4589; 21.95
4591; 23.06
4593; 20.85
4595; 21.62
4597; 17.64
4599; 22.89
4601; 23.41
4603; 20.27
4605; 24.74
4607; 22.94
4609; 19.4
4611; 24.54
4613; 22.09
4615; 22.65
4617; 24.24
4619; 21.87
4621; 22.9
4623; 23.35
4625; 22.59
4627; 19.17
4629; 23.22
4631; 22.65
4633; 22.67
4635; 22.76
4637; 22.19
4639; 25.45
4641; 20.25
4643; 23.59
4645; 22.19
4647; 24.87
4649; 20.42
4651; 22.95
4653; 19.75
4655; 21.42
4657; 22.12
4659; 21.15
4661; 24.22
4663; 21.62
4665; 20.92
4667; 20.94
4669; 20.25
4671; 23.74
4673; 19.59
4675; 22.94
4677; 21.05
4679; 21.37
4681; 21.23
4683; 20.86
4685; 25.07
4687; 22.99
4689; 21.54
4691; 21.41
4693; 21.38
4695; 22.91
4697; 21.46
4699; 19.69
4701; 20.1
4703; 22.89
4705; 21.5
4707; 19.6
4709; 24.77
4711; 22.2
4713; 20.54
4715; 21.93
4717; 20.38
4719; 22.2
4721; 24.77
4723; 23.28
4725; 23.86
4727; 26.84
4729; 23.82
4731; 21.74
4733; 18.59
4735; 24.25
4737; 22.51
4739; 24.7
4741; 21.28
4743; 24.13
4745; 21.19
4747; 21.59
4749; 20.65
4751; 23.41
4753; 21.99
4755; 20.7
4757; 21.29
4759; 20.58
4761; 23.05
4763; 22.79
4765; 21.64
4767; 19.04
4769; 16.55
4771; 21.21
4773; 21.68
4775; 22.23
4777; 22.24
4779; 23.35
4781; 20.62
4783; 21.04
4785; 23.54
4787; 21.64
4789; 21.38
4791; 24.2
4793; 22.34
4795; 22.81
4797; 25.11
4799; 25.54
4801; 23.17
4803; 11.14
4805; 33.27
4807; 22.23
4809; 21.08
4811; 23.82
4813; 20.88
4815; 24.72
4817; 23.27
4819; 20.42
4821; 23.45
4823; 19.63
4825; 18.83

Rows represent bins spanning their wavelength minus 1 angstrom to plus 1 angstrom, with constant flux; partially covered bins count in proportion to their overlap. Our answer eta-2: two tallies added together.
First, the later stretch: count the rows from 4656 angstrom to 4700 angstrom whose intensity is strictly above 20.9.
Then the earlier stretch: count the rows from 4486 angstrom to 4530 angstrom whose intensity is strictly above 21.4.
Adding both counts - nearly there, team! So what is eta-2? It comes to 33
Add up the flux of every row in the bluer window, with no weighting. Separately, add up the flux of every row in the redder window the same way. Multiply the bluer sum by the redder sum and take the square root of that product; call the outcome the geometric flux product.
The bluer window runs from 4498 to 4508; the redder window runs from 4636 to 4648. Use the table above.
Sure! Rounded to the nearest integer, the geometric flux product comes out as 126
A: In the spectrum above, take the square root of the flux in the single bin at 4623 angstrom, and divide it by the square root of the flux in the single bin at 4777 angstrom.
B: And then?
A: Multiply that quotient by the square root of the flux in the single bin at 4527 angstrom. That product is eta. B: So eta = 5.1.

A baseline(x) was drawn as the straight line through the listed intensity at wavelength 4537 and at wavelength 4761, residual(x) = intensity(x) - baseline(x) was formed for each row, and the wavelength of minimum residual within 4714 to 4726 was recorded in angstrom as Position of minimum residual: 4717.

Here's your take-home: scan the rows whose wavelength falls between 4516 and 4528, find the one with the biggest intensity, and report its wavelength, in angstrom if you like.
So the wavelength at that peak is 4519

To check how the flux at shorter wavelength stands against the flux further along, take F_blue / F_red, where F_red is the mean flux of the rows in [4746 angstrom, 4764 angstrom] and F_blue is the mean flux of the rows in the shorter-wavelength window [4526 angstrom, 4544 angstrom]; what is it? 0.97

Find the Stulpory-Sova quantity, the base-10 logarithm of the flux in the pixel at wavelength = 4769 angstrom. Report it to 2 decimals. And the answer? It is 1.22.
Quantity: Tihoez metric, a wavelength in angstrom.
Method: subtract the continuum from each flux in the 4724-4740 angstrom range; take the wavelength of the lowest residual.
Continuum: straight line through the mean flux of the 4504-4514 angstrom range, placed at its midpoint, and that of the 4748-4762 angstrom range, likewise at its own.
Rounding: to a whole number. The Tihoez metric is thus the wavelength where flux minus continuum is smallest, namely 4733 angstrom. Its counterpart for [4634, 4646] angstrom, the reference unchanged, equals 4641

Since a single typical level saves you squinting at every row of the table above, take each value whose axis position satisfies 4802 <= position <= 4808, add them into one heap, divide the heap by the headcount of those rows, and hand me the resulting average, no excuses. 22.2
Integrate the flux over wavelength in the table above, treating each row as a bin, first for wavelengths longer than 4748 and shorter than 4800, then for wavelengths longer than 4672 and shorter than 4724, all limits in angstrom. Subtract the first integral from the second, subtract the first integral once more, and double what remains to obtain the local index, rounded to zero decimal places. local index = -2294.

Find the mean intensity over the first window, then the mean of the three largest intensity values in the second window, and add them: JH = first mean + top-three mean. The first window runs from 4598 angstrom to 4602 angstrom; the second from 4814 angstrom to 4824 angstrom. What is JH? 47.0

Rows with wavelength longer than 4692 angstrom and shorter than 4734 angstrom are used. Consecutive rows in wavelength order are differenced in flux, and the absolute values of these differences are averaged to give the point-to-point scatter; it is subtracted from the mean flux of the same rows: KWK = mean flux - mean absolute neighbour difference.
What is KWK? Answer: 20.1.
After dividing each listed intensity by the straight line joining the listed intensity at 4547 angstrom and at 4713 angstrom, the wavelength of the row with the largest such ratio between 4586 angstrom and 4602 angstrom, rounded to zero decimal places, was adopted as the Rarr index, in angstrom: 4587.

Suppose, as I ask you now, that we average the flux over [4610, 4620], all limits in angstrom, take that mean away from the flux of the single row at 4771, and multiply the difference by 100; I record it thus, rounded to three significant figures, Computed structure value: -187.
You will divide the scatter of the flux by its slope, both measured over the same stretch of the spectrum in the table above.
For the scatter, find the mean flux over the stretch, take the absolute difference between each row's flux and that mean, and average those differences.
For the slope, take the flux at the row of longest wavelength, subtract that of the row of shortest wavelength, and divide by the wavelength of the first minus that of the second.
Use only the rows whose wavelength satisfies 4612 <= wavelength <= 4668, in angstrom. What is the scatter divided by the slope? -54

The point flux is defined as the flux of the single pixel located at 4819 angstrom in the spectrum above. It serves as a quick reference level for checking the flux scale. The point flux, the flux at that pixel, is 20.42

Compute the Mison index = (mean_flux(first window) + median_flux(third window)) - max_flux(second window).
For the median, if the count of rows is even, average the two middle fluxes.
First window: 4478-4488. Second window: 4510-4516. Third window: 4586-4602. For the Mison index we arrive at 18.7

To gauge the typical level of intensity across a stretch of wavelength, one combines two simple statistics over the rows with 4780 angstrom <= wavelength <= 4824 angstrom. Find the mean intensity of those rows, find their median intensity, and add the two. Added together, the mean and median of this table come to 45.1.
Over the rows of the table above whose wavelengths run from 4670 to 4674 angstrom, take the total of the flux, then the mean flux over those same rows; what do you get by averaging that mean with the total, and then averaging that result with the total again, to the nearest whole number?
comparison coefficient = 38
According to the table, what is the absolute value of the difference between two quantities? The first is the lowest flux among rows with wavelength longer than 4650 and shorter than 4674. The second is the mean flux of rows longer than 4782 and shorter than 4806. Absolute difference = 3.34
